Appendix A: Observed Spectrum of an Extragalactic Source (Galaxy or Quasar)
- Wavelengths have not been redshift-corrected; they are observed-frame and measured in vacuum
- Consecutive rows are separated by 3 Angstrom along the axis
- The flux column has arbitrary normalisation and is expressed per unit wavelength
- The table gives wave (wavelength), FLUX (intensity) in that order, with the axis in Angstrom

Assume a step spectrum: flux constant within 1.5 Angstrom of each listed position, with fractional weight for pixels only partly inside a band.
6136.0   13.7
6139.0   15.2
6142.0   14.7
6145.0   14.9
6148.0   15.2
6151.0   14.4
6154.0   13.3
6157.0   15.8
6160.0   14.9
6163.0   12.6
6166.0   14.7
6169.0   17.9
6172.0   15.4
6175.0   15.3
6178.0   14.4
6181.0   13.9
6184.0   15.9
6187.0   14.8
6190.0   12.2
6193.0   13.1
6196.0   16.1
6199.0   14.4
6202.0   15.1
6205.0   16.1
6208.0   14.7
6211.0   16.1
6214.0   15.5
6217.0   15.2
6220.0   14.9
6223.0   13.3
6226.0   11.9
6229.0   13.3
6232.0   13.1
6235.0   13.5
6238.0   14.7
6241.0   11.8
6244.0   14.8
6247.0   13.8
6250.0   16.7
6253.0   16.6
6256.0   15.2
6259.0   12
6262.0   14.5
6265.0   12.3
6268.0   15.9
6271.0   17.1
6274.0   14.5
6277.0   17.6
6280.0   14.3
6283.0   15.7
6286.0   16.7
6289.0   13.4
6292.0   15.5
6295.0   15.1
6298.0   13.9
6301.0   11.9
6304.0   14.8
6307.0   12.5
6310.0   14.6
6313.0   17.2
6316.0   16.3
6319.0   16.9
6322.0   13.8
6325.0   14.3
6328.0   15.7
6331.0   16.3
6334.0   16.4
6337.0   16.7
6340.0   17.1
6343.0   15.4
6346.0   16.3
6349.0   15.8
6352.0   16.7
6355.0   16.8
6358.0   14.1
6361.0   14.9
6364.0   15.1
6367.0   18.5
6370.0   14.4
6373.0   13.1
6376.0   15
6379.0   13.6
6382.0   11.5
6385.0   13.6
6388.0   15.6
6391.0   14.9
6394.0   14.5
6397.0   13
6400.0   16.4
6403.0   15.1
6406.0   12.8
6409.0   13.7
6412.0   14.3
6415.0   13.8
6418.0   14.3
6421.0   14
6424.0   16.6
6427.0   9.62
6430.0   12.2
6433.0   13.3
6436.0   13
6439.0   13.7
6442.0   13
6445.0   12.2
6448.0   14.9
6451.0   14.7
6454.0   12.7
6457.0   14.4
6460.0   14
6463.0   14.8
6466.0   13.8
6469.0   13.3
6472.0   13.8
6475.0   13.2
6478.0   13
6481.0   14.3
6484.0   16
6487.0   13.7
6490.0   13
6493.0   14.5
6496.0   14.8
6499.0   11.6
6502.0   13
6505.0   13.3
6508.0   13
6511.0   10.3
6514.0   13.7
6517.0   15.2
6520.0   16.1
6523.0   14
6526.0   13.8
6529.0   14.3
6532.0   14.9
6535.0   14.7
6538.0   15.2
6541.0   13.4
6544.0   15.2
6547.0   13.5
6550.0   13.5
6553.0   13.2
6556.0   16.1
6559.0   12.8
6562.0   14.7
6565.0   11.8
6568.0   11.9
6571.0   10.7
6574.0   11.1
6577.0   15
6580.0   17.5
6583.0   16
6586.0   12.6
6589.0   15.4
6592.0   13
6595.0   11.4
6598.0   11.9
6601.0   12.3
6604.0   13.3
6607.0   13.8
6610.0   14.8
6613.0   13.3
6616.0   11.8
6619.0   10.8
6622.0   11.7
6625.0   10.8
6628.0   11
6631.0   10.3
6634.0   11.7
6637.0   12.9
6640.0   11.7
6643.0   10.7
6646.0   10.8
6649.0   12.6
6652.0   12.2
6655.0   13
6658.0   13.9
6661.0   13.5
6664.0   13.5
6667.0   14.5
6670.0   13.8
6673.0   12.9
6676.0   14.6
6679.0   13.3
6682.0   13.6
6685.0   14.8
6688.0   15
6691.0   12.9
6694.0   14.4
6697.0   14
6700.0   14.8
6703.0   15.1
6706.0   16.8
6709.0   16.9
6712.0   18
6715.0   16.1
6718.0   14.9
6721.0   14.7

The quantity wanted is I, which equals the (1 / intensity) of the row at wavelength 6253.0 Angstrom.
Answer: 0.060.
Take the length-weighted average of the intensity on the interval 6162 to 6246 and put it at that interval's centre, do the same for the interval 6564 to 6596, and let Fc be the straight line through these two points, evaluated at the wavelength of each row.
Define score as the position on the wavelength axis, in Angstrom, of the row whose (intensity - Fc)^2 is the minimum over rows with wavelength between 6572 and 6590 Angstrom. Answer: 6586.0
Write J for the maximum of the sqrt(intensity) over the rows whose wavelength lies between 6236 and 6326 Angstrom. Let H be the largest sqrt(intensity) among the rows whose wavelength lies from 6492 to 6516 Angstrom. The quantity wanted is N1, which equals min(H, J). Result 3.85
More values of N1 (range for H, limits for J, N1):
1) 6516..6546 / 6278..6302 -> 4.01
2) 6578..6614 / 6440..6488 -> 4.00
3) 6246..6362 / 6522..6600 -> 4.18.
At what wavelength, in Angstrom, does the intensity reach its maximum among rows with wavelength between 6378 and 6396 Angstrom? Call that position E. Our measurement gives 6388.0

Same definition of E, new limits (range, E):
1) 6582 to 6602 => 6583.0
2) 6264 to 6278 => 6277.0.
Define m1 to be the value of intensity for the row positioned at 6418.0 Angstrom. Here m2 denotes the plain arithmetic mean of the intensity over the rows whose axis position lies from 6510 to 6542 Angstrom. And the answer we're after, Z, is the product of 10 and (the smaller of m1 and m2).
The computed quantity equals 141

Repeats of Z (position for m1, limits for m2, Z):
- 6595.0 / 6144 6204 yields 114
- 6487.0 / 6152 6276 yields 137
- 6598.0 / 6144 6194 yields 119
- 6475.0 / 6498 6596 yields 132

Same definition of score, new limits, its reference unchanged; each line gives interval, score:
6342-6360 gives 6358.0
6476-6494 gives 6487.0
